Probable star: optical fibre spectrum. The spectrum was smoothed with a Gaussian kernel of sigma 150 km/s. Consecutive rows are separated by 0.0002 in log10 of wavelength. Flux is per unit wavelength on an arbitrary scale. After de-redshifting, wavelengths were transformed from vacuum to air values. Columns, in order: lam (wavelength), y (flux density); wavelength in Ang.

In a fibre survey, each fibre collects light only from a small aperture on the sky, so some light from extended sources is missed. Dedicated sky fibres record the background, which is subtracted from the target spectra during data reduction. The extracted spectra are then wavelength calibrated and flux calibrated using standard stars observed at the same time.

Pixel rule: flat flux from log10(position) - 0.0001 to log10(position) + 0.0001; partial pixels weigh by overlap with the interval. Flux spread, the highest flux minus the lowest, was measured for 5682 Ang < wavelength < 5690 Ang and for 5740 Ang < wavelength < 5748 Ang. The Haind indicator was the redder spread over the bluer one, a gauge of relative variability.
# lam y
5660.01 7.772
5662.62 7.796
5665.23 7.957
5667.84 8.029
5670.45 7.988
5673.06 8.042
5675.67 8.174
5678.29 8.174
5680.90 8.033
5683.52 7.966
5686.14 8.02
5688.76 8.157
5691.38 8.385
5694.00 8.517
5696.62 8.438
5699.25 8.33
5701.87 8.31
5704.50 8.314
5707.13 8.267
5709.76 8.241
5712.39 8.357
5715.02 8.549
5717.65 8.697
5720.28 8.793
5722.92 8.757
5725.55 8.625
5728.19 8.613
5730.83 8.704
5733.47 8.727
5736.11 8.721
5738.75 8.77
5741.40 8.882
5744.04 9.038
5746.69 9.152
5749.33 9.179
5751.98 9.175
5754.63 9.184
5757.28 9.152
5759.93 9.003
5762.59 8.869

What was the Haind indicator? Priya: 1.4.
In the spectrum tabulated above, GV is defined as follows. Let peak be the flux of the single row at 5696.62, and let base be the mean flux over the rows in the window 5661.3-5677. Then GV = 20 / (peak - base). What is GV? 45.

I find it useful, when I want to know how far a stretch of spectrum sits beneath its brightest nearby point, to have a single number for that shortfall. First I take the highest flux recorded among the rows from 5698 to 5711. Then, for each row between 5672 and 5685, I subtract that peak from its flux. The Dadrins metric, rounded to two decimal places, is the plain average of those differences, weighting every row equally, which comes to -0.25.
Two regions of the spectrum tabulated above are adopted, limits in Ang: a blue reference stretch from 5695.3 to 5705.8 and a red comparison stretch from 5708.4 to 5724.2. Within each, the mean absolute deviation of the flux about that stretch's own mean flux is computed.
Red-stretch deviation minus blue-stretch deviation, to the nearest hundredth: 0.14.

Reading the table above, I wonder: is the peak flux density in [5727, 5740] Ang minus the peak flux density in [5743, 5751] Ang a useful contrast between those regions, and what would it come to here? -0.41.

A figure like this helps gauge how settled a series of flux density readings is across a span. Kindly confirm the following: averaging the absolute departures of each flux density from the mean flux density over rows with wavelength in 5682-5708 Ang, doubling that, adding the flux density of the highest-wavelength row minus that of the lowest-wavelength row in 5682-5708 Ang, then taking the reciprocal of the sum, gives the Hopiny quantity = 1.8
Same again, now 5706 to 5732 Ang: 1.3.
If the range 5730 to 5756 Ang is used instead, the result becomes 1.2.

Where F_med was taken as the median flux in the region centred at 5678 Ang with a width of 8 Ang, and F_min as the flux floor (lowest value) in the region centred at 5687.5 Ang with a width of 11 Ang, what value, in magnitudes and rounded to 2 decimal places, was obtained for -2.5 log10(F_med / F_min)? -0.03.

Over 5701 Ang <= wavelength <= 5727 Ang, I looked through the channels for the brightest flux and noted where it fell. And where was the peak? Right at 5720.28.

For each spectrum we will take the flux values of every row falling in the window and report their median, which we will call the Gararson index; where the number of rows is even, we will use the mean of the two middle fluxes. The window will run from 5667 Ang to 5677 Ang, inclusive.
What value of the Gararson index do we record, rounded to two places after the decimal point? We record 8.04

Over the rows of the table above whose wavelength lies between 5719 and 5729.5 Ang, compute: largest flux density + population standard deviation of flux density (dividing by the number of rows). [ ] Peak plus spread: 8.9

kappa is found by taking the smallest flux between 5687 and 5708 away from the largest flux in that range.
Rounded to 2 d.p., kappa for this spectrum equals 0.36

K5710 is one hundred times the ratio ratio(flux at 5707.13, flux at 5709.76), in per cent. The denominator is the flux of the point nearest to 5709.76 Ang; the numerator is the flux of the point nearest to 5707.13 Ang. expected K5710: 100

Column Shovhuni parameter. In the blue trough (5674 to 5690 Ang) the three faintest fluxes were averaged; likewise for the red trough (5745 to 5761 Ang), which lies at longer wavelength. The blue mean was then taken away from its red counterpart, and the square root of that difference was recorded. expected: 1.05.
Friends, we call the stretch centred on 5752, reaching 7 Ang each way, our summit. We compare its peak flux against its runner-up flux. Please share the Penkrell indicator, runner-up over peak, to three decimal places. 0.999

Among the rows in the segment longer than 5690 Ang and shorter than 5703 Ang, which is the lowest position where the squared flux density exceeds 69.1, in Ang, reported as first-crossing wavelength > 5691.38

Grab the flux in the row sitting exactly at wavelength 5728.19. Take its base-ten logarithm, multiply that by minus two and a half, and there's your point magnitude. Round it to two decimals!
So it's -2.34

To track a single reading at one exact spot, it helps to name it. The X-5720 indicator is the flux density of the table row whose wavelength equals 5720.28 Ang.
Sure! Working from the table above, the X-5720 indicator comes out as 8.793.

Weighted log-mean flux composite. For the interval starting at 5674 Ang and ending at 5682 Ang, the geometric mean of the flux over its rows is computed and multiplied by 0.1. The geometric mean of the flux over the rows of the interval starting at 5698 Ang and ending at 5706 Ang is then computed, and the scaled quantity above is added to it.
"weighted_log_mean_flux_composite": 9.1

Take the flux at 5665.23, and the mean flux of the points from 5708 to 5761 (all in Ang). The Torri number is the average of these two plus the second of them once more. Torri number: 17.2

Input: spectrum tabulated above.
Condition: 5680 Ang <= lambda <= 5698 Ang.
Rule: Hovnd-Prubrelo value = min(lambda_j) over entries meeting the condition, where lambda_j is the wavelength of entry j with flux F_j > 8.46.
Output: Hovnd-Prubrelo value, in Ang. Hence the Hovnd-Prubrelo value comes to 5694.00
